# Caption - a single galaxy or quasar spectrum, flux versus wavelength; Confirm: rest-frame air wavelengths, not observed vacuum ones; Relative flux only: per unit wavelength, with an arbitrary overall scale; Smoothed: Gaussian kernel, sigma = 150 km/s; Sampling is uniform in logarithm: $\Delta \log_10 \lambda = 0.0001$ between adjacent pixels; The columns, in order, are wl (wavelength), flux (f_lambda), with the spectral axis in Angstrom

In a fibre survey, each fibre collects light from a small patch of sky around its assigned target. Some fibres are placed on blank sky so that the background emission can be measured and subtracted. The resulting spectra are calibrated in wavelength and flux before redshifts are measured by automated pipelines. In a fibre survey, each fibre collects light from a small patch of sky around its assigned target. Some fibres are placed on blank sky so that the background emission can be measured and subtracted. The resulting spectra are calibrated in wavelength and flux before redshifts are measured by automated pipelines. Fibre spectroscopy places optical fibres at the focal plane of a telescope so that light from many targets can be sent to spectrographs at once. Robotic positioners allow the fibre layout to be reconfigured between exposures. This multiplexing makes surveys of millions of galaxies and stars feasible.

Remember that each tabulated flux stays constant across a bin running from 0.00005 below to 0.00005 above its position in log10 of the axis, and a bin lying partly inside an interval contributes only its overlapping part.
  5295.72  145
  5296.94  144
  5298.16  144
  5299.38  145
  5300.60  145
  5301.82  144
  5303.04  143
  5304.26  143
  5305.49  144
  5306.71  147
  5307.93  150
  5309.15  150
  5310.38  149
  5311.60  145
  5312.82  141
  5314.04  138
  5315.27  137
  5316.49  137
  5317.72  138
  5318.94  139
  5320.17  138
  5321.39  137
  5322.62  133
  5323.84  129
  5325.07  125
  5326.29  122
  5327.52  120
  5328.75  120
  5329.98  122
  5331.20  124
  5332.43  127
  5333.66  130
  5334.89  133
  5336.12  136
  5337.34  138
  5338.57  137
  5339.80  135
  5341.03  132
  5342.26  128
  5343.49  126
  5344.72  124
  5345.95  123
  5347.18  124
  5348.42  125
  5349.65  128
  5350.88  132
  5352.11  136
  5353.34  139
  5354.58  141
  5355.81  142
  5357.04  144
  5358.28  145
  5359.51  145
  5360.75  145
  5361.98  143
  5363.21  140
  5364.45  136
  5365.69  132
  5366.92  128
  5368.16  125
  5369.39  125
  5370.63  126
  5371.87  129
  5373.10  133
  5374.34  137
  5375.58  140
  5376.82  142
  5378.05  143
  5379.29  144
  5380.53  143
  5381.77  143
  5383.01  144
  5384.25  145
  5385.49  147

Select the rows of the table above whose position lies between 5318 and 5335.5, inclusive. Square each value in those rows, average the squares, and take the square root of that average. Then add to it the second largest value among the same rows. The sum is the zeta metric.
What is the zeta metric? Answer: 267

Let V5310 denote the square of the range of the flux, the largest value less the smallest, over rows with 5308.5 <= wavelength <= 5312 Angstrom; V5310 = 25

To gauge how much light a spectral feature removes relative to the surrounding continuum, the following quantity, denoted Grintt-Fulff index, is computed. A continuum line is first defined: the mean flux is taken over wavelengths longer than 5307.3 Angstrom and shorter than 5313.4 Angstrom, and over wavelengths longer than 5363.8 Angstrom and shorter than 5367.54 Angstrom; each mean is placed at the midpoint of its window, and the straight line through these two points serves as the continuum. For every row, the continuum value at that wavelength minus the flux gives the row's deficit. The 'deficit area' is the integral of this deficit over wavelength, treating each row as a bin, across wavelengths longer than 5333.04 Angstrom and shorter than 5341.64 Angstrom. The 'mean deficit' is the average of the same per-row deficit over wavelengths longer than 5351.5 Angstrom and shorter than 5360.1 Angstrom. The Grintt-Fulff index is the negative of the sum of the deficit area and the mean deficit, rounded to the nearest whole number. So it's -38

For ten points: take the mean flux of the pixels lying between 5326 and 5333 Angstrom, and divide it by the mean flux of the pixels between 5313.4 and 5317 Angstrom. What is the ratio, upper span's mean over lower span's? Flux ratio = 0.89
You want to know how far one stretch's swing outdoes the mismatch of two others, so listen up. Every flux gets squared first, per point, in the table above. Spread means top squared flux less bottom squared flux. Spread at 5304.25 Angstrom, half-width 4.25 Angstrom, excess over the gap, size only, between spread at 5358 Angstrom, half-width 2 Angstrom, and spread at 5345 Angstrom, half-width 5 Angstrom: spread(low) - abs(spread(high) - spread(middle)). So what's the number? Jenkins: 45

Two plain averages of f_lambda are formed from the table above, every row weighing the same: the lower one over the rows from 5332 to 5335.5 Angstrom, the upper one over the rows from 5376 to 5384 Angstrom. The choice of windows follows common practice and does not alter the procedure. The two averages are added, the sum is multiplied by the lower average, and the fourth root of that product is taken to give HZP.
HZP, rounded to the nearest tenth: 13.7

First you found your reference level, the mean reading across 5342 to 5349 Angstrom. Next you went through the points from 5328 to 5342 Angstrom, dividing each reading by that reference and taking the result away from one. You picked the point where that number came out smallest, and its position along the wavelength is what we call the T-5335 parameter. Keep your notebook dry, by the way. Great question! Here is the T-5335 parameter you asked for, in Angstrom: 5337.34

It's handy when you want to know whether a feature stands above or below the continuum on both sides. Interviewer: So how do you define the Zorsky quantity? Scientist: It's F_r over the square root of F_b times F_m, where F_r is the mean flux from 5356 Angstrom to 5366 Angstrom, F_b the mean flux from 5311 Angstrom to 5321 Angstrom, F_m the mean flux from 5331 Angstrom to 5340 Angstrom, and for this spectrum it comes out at 1.04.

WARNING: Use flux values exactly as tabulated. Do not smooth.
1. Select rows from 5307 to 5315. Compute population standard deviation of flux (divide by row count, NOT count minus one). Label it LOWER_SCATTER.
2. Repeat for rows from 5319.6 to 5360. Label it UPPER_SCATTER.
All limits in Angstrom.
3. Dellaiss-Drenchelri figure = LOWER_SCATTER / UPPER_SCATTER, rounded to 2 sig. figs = 0.62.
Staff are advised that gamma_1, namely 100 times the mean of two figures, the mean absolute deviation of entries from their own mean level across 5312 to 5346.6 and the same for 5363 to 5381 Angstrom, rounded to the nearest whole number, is 605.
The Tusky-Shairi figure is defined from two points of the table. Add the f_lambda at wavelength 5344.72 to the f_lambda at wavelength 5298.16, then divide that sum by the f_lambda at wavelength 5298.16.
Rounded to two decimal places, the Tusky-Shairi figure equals 1.86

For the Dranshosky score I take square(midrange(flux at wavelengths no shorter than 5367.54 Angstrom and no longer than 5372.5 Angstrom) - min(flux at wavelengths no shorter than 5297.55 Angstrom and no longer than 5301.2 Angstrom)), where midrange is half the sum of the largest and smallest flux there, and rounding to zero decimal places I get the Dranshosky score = 289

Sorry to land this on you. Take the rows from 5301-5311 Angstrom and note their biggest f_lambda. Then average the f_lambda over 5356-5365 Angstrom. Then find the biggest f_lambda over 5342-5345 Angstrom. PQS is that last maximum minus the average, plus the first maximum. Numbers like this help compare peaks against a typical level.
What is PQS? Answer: 135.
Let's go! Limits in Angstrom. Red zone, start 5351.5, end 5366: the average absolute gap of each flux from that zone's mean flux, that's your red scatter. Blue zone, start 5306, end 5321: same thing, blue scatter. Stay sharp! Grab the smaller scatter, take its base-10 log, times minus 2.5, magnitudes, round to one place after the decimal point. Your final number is -1.3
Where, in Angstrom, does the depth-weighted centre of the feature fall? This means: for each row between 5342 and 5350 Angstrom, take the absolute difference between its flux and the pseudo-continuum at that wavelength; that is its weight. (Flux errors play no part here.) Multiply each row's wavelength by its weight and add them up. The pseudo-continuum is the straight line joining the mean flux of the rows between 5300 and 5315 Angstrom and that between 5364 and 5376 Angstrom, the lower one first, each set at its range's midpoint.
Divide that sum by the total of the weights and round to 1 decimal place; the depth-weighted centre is 5345.9 Angstrom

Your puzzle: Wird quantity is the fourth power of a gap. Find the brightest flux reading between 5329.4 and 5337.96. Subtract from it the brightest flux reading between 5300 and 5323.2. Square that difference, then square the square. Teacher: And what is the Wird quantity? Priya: 20736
